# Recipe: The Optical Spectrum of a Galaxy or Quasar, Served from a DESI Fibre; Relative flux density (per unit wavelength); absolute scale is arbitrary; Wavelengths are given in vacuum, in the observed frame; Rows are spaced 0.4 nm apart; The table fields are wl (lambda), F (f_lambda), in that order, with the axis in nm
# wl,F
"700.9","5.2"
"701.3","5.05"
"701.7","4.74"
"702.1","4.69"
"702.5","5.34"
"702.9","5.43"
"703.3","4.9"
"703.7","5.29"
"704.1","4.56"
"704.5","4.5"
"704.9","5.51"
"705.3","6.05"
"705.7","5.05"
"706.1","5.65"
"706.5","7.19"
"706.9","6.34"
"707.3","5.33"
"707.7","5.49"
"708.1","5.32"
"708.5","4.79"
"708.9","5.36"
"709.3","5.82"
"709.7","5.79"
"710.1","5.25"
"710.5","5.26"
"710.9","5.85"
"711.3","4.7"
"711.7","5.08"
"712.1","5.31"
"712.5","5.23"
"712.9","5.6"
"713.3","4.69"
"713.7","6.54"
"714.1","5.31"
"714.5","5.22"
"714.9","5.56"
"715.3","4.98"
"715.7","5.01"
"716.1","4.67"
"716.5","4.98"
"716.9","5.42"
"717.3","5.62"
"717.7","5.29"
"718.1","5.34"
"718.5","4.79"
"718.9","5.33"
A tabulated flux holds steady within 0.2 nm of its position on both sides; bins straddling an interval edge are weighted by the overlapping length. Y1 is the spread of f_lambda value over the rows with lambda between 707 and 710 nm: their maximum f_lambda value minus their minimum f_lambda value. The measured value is 1.0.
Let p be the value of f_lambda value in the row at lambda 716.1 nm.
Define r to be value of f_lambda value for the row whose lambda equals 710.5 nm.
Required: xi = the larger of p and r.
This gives 5.3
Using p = 4.67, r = 5.26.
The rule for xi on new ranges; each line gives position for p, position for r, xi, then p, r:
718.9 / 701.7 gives 5.3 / 5.33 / 4.74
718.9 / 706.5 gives 7.2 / 5.33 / 7.19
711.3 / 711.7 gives 5.1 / 4.7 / 5.08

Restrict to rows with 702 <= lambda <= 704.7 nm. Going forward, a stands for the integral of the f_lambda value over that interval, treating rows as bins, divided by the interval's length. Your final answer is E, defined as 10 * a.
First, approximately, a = 5.0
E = 50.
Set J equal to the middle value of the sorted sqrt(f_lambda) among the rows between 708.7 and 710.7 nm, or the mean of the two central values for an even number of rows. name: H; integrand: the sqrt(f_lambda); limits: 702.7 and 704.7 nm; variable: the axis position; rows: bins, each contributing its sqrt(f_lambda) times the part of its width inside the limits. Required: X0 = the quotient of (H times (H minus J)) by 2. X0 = 4.7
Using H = 4.44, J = 2.315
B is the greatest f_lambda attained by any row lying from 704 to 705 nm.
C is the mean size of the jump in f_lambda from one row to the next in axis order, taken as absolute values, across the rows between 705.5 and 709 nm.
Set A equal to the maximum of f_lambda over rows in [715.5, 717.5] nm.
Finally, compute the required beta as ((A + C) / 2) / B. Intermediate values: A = 5.62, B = 5.51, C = 0.68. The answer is 0.57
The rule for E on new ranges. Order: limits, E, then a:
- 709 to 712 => 54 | 5.4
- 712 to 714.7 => 54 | 5.4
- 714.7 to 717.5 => 52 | 5.2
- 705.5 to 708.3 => 58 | 5.8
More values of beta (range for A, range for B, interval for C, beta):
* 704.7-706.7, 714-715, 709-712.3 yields 0.68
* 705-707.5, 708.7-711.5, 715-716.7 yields 0.63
